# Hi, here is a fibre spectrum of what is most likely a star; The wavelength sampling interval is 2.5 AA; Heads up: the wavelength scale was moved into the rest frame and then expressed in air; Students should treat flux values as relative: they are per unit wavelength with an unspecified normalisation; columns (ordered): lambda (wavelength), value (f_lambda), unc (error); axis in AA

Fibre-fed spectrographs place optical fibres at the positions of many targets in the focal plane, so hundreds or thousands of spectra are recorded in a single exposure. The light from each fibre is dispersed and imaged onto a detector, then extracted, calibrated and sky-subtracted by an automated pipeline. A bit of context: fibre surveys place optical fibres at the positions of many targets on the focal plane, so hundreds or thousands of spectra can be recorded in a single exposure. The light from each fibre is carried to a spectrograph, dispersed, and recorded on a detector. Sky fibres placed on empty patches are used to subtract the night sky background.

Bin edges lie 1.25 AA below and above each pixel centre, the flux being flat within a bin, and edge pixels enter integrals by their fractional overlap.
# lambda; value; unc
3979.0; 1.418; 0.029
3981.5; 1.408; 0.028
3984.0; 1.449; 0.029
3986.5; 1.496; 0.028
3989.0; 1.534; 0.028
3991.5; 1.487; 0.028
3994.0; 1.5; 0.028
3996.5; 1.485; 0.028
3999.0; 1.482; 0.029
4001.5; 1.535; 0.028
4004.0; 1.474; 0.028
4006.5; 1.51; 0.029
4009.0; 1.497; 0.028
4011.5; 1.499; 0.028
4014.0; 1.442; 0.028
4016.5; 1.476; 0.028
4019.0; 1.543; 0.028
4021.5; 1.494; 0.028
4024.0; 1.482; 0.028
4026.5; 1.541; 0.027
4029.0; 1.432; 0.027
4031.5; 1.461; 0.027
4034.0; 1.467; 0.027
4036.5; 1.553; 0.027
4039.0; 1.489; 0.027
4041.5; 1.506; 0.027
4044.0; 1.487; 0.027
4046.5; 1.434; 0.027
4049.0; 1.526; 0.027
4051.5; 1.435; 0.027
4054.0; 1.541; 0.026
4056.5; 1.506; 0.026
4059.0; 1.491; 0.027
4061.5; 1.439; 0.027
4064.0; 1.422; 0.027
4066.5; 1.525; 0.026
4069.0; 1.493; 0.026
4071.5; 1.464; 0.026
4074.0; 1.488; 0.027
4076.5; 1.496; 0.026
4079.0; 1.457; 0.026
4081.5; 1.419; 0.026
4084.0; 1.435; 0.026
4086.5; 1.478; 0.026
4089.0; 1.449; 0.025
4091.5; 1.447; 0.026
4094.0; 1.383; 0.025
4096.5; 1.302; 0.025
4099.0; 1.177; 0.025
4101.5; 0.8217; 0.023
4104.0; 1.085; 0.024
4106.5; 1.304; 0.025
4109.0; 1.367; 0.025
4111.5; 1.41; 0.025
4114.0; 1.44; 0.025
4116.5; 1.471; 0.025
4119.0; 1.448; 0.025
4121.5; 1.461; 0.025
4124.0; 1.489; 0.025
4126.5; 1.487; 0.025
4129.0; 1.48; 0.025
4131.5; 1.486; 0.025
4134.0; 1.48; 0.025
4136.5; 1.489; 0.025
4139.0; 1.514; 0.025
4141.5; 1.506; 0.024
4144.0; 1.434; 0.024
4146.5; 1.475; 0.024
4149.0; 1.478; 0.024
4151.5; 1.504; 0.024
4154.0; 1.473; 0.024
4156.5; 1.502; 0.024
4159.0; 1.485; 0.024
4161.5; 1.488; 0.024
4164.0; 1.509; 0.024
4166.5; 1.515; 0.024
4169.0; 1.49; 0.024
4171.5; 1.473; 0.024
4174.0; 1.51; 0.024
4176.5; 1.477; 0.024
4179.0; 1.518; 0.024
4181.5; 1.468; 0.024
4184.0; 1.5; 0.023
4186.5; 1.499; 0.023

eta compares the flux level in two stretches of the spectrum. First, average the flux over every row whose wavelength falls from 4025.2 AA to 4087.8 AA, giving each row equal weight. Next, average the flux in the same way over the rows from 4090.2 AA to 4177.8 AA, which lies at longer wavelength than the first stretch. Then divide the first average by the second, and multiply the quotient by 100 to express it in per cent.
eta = 104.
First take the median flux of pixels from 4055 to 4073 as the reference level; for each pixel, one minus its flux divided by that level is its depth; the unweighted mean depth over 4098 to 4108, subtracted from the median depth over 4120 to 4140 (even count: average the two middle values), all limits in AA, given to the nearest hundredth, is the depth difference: -0.26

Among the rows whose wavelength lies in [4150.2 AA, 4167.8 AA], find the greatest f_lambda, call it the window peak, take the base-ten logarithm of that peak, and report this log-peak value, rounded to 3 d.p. 0.180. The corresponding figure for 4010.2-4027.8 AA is 0.188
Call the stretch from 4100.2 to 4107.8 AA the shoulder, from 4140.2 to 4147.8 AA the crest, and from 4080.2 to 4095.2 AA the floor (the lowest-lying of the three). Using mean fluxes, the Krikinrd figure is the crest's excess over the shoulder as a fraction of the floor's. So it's 0.28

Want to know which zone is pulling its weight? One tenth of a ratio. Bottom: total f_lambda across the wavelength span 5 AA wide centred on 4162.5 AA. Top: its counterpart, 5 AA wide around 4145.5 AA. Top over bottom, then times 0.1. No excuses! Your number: 0.097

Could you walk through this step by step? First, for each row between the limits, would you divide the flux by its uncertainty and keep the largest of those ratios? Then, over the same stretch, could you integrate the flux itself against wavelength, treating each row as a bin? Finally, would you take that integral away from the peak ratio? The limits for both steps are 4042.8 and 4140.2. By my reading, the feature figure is -78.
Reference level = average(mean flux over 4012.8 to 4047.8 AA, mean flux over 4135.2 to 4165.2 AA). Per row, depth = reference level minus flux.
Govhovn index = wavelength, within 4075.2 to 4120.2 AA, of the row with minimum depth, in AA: 4076.5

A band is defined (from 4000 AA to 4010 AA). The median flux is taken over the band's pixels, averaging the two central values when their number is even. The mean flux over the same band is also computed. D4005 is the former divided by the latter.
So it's 1.00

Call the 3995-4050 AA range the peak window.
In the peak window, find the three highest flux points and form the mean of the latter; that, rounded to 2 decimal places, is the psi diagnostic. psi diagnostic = 1.55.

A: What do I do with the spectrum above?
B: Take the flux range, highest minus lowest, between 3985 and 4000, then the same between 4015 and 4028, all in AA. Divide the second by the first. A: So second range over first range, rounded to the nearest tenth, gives 1.3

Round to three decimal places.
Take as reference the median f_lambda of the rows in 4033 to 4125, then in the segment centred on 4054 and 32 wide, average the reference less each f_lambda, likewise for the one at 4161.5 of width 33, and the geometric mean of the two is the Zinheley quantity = 0.030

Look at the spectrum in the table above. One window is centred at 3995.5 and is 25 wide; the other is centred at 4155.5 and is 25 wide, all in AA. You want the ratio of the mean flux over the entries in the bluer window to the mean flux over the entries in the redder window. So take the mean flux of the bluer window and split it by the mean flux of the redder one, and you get 1.01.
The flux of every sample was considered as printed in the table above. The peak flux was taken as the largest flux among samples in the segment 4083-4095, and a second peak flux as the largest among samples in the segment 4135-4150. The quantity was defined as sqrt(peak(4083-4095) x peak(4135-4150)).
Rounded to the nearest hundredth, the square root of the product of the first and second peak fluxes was 1.50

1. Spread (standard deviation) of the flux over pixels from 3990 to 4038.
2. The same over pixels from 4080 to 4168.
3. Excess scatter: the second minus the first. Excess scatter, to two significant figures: 0.11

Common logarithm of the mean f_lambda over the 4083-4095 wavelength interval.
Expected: 0.158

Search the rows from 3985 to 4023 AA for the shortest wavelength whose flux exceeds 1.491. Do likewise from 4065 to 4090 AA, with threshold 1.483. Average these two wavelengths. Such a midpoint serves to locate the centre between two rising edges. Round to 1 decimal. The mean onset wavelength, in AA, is 4026.5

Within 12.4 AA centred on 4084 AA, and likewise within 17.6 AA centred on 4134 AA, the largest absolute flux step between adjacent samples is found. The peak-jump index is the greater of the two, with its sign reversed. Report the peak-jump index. -0.04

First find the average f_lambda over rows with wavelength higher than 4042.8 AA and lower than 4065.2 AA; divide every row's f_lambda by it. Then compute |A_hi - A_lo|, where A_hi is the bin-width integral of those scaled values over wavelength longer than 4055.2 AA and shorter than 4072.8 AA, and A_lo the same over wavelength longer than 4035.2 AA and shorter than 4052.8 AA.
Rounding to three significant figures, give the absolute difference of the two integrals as 0.152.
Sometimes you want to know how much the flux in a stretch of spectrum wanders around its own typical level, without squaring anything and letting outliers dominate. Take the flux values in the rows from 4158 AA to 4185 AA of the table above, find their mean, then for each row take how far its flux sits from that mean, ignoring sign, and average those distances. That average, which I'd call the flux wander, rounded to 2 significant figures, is 0.015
